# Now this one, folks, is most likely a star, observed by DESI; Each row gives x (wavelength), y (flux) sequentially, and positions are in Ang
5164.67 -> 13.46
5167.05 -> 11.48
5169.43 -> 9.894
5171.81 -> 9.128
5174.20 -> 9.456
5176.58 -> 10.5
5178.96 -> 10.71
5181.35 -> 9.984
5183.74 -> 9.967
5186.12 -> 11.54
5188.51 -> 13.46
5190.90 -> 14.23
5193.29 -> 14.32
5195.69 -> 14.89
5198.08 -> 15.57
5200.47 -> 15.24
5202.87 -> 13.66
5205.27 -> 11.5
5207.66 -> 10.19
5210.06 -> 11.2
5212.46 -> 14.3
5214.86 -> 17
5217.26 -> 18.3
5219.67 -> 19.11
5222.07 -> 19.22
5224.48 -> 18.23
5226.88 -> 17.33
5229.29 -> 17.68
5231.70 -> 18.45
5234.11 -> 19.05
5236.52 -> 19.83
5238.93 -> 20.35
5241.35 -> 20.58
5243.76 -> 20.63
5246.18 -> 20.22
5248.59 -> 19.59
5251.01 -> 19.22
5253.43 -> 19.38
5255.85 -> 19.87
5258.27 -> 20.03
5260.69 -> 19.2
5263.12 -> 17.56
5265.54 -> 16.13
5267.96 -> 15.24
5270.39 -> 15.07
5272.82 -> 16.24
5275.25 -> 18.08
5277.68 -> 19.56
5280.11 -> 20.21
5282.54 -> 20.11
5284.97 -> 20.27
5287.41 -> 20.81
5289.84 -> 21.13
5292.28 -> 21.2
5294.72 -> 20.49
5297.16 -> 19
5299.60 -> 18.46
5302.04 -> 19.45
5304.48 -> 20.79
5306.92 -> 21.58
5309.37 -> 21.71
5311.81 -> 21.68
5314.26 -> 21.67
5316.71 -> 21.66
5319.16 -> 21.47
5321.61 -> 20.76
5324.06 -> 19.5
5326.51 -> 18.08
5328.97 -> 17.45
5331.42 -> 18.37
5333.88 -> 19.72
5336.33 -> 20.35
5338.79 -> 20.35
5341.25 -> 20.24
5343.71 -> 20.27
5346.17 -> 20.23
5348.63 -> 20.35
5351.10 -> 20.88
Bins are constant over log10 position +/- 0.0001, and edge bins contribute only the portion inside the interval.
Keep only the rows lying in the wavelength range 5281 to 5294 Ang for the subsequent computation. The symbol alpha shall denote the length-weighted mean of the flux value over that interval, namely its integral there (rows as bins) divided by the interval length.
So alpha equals 20.7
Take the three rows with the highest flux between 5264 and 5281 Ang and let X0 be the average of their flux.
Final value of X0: 19.3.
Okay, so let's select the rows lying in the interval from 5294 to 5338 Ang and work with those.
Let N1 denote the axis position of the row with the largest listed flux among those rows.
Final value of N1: 5309.37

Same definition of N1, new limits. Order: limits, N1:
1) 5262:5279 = 5277.68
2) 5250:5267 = 5258.27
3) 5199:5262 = 5243.76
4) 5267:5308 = 5306.92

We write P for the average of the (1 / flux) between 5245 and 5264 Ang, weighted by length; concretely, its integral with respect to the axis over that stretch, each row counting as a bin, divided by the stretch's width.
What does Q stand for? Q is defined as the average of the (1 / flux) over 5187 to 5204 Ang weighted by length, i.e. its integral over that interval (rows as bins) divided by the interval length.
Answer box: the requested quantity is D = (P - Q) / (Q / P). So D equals -0.013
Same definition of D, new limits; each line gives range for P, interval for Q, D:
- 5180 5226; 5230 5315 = 0.030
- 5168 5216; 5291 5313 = 0.060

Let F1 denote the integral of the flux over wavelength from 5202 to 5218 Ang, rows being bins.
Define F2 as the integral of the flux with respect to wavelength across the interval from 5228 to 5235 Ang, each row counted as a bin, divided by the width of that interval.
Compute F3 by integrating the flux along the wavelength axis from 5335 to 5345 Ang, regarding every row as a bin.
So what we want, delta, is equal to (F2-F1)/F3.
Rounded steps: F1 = 218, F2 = 18.3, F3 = 203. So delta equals -1.0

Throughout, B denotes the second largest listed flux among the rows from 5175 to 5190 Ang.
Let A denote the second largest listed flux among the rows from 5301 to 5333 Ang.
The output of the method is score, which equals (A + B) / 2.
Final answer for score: 16.6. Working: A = 21.68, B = 11.54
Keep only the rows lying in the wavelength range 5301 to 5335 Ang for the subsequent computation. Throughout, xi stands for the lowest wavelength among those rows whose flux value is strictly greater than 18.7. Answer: 5302.04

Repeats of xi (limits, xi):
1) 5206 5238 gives 5219.67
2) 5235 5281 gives 5236.52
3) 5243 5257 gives 5243.76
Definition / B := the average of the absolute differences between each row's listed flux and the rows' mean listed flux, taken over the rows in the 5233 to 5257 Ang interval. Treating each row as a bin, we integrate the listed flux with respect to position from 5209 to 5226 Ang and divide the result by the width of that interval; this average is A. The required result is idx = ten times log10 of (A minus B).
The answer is 12.1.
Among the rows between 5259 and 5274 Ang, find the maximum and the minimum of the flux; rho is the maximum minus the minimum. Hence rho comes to 4.1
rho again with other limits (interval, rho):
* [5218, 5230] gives 1.9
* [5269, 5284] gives 5.1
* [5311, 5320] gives 0.2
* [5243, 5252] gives 1.4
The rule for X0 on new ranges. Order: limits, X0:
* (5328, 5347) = 20.3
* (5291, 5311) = 21.5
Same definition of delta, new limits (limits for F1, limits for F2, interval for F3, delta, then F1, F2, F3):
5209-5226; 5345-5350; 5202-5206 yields -5.3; 286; 20.3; 50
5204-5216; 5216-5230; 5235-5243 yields -0.8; 154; 18.3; 162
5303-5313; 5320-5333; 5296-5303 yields -1.5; 214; 18.9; 133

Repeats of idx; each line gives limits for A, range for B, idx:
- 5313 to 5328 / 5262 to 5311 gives 12.7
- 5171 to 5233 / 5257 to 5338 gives 11.0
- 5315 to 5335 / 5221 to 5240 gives 12.7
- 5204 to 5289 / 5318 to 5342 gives 12.3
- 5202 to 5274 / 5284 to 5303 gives 12.2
